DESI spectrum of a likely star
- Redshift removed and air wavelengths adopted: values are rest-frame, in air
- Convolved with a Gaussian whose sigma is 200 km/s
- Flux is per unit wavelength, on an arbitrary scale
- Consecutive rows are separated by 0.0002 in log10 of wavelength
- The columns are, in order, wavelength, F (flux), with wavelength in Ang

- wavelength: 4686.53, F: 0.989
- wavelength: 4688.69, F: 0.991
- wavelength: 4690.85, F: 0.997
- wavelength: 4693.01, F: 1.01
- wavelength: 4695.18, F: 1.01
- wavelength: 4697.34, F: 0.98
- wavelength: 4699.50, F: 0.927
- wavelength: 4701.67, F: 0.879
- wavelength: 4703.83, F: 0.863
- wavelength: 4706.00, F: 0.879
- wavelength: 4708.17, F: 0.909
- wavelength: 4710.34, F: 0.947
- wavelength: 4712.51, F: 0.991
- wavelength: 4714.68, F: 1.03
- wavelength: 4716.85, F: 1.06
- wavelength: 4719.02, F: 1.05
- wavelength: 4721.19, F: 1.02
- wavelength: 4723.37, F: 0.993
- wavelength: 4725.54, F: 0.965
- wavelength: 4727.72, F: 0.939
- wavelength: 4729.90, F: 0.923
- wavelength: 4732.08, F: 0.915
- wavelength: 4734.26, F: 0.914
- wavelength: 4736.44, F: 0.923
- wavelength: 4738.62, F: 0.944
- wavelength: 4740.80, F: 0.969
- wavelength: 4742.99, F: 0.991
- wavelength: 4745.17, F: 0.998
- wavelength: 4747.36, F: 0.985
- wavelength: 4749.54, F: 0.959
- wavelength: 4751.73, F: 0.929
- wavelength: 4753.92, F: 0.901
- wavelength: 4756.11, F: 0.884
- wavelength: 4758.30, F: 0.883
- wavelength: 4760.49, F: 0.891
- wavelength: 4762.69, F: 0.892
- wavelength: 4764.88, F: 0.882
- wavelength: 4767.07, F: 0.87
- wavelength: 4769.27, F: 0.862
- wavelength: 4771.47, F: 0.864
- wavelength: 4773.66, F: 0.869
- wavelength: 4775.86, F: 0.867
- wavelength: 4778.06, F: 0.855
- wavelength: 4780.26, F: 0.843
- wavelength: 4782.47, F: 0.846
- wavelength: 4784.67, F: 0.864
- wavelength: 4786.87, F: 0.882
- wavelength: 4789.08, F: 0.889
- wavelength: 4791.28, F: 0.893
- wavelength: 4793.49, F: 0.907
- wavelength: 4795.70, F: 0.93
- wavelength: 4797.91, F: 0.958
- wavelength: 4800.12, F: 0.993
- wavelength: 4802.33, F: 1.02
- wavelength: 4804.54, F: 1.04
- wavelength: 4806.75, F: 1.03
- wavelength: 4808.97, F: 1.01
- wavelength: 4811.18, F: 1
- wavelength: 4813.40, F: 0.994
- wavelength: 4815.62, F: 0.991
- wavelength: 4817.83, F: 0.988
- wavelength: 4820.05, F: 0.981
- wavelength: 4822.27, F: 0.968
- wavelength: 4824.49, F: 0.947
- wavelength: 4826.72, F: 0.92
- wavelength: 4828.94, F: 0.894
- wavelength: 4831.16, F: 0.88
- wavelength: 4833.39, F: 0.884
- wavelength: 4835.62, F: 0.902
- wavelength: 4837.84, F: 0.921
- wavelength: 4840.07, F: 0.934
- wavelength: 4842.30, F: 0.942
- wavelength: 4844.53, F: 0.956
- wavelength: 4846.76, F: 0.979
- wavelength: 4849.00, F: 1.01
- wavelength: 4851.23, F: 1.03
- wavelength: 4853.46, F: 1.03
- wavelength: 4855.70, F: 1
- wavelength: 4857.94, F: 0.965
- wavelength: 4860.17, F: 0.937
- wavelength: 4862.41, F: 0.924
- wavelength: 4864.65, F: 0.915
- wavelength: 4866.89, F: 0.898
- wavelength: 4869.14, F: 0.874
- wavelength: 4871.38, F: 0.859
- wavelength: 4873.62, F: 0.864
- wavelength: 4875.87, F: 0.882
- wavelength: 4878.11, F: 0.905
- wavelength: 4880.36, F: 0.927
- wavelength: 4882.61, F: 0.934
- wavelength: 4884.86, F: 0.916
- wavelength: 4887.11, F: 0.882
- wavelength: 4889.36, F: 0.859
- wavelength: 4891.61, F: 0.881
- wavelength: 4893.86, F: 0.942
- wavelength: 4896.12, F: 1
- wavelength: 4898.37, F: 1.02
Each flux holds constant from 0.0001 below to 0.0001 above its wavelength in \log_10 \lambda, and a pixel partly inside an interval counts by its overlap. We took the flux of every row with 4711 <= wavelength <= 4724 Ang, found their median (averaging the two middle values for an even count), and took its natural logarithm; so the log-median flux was 0.025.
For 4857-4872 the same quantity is -0.089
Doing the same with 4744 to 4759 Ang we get -0.074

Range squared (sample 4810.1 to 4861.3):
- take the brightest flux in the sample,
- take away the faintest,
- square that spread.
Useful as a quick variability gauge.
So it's 0.0225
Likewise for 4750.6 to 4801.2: 0.0225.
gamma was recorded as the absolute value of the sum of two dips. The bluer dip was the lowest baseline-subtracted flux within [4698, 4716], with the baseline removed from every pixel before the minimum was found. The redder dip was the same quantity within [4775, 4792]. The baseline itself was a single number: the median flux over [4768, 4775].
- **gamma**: 0.022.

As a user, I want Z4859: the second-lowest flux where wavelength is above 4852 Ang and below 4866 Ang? 0.924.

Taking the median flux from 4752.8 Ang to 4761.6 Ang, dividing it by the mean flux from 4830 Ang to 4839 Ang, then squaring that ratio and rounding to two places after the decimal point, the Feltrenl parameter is 0.98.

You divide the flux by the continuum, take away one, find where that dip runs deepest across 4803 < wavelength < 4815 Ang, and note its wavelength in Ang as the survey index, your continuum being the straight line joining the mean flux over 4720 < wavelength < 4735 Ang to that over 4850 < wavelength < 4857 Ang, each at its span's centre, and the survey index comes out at 4813.40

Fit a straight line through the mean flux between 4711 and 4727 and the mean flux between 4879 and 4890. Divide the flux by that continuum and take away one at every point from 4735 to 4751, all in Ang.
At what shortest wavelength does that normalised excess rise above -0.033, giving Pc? 4740.80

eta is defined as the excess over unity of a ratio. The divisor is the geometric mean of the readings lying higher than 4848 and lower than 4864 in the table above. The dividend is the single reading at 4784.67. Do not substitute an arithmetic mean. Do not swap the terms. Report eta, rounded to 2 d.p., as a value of -0.12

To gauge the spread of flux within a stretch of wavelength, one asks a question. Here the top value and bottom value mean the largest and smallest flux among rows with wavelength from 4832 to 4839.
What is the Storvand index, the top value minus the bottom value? 0.037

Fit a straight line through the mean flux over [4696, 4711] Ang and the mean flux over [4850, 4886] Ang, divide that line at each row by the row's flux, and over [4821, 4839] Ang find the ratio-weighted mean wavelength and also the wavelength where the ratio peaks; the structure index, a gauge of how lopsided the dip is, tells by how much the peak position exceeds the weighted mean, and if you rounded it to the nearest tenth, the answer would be 1.0 Ang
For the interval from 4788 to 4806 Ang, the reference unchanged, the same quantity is -7.4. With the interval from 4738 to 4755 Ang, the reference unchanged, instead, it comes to 7.6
